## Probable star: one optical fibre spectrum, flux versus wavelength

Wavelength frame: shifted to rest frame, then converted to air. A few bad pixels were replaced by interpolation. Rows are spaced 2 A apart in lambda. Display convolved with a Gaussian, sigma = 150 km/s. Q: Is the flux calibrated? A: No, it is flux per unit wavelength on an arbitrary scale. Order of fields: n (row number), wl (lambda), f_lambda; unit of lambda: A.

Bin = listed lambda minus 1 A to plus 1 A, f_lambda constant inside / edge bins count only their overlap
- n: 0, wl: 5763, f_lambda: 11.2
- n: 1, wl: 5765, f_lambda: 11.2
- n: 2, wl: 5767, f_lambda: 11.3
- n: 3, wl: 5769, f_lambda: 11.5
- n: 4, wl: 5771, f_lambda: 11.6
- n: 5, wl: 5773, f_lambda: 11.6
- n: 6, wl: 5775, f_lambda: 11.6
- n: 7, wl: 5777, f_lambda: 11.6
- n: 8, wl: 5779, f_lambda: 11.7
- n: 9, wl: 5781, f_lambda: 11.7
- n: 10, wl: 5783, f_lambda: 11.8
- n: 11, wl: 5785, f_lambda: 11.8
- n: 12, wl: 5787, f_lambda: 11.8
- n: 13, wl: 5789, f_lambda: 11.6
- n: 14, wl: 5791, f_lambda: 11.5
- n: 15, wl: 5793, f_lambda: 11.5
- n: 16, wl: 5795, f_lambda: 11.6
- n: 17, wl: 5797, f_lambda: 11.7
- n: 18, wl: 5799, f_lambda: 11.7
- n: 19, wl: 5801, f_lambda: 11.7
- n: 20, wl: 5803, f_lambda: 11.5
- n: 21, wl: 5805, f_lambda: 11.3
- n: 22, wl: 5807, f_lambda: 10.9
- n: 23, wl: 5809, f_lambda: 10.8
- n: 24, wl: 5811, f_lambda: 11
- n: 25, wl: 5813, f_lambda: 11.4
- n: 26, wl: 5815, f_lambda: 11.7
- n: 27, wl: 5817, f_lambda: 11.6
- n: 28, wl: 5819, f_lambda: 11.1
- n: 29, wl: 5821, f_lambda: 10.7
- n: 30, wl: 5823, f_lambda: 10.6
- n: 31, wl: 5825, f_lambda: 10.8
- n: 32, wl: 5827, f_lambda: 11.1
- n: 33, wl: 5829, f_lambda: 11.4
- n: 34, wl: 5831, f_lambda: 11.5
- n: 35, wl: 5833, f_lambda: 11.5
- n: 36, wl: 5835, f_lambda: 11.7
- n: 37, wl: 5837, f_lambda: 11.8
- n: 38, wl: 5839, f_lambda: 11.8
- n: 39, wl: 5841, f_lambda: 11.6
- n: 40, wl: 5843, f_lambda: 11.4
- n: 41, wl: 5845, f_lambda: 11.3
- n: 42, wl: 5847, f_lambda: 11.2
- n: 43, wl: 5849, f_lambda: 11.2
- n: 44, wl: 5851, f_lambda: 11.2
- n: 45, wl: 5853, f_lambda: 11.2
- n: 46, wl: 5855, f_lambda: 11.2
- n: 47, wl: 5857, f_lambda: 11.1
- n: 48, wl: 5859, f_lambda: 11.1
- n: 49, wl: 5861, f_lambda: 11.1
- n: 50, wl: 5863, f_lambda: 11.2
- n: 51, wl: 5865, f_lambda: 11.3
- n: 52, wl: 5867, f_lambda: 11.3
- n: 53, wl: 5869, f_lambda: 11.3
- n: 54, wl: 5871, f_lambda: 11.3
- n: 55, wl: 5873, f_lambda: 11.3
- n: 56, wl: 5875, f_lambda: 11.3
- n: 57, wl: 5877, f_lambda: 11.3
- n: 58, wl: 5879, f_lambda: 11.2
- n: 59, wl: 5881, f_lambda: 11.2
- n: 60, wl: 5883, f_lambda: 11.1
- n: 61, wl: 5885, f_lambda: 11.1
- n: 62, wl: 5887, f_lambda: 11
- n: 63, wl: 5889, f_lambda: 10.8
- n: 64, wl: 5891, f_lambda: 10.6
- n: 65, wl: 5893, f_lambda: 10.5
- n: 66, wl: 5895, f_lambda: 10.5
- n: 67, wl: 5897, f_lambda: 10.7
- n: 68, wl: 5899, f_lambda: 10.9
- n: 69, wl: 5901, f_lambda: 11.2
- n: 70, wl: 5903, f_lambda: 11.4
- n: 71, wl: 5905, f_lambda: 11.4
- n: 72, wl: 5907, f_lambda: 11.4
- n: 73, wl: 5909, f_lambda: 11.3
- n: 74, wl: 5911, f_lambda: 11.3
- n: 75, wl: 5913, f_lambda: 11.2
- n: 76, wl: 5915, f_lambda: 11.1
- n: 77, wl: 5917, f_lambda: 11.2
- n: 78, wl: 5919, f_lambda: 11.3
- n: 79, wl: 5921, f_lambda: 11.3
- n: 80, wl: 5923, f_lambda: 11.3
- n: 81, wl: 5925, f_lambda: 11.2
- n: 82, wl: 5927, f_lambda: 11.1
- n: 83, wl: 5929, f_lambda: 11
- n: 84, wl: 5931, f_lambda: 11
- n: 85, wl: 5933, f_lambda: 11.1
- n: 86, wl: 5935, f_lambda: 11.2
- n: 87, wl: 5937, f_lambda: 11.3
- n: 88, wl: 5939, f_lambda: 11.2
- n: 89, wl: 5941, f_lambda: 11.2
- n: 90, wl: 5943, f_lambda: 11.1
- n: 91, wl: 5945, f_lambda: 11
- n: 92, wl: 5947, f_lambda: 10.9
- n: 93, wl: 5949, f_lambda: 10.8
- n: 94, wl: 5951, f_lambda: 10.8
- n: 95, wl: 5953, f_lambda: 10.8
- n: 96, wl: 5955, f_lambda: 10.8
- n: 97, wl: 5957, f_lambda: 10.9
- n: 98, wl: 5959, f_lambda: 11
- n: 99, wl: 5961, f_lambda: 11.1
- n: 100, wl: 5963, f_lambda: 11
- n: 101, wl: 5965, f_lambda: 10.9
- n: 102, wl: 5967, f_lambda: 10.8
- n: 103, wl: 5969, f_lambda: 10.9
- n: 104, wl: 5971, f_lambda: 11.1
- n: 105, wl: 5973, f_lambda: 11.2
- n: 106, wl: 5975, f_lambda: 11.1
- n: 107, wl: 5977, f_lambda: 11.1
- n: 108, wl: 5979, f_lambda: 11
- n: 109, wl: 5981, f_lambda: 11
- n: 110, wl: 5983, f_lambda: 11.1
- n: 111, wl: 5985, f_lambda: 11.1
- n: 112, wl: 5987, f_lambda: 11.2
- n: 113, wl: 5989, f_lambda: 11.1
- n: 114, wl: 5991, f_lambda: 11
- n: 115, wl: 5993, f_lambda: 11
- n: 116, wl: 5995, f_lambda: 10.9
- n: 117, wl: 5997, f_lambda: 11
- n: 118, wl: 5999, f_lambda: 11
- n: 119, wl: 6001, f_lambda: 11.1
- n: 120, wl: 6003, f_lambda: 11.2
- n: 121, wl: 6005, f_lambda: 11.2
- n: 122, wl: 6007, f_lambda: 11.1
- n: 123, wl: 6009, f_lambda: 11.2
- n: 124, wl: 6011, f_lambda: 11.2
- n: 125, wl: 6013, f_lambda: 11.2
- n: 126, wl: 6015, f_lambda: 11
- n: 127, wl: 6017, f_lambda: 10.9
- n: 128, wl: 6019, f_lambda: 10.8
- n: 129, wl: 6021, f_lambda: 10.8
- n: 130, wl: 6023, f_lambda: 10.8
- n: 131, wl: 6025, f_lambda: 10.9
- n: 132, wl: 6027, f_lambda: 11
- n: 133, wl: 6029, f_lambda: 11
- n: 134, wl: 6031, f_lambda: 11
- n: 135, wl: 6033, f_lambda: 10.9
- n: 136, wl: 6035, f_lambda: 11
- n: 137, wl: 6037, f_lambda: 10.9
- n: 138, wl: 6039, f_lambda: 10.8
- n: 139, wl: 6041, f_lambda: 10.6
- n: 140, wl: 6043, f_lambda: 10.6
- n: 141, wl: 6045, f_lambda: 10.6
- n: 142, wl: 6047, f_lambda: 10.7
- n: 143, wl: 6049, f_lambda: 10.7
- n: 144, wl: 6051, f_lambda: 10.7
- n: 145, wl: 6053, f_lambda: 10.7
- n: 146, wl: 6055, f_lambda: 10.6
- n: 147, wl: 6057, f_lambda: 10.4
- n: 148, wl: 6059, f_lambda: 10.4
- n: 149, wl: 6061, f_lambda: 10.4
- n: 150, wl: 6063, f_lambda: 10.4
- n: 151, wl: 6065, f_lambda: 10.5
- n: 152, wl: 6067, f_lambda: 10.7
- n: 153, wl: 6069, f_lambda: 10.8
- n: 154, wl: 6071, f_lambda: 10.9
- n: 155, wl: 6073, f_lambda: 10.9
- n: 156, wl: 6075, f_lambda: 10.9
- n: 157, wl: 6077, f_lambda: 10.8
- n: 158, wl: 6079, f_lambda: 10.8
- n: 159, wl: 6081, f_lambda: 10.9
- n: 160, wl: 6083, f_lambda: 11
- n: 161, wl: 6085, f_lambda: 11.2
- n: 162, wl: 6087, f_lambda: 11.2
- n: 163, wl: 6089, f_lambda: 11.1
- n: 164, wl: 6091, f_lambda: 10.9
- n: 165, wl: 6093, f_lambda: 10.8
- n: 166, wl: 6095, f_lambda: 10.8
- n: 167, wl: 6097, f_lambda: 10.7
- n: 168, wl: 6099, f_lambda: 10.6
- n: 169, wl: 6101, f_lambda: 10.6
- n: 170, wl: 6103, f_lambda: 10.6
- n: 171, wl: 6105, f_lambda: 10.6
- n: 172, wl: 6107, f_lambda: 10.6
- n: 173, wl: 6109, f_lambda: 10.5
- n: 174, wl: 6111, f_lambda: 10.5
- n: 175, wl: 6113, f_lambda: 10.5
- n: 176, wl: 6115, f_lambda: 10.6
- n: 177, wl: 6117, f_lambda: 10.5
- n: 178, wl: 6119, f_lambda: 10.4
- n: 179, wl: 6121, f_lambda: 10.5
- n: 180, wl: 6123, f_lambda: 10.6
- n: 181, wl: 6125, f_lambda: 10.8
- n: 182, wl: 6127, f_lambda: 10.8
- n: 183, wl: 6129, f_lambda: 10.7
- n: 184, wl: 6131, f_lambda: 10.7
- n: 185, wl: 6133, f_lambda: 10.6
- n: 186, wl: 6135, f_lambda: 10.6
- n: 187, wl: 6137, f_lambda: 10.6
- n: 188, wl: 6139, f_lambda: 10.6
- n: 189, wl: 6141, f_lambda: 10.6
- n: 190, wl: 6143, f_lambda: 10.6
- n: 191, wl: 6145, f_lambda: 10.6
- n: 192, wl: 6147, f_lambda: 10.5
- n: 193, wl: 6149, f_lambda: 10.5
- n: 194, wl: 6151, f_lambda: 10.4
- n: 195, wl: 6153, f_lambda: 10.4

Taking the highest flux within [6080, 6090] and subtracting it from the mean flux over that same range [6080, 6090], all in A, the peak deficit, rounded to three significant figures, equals -0.120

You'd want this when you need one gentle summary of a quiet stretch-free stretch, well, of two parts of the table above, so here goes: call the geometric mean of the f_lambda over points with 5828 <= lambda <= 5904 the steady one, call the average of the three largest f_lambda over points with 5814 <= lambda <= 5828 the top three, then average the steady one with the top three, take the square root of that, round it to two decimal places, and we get 3.37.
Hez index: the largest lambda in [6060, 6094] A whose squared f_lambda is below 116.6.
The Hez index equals 6067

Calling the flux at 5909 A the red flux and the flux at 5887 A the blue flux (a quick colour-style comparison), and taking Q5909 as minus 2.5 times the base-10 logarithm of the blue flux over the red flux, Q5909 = 0.029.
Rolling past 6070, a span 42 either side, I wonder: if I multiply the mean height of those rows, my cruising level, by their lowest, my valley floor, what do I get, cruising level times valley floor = 112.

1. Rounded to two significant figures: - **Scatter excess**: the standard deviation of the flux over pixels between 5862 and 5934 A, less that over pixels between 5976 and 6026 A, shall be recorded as 0.11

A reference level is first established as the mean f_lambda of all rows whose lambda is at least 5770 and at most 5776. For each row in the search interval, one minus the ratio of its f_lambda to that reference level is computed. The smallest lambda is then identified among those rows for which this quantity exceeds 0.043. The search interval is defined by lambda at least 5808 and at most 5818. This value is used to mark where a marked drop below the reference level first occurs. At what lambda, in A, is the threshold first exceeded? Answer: 5809 A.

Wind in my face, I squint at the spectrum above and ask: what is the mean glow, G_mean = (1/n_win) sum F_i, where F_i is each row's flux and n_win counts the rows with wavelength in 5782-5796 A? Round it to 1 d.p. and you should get 11.7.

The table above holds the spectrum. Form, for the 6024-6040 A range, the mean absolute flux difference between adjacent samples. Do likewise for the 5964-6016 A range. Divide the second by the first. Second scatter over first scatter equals 1.06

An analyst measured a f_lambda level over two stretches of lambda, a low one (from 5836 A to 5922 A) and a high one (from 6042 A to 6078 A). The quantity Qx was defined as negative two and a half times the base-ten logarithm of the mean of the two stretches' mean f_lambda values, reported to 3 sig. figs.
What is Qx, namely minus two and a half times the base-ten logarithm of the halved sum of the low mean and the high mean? -2.60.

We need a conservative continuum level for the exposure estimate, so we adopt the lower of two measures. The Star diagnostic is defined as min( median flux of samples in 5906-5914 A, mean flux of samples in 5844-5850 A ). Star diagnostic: 11.2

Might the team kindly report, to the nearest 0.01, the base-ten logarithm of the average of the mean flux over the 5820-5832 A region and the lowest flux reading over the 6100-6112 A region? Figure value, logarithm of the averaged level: 1.03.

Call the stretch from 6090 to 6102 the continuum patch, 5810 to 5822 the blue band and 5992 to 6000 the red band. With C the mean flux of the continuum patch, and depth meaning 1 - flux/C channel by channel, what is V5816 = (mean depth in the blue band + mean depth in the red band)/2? -0.04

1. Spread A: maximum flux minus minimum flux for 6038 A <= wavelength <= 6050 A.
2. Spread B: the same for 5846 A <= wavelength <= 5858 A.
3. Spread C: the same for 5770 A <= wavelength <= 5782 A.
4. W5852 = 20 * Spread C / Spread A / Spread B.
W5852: 100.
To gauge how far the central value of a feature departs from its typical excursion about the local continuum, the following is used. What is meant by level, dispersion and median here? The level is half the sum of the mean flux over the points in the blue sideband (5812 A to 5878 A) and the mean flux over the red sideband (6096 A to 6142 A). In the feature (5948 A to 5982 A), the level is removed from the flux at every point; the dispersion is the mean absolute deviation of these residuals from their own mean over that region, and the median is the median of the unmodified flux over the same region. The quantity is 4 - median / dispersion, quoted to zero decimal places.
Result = -92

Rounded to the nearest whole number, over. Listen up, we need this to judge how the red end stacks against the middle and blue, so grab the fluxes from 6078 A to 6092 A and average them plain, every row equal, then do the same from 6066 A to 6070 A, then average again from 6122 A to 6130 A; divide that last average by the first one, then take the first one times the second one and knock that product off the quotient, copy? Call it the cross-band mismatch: -117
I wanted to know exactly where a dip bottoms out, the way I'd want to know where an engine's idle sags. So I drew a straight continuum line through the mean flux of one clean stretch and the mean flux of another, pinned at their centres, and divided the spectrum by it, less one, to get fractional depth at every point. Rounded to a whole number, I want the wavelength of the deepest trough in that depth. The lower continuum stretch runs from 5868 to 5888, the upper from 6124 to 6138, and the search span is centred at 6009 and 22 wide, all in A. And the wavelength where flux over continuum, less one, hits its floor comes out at 6019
